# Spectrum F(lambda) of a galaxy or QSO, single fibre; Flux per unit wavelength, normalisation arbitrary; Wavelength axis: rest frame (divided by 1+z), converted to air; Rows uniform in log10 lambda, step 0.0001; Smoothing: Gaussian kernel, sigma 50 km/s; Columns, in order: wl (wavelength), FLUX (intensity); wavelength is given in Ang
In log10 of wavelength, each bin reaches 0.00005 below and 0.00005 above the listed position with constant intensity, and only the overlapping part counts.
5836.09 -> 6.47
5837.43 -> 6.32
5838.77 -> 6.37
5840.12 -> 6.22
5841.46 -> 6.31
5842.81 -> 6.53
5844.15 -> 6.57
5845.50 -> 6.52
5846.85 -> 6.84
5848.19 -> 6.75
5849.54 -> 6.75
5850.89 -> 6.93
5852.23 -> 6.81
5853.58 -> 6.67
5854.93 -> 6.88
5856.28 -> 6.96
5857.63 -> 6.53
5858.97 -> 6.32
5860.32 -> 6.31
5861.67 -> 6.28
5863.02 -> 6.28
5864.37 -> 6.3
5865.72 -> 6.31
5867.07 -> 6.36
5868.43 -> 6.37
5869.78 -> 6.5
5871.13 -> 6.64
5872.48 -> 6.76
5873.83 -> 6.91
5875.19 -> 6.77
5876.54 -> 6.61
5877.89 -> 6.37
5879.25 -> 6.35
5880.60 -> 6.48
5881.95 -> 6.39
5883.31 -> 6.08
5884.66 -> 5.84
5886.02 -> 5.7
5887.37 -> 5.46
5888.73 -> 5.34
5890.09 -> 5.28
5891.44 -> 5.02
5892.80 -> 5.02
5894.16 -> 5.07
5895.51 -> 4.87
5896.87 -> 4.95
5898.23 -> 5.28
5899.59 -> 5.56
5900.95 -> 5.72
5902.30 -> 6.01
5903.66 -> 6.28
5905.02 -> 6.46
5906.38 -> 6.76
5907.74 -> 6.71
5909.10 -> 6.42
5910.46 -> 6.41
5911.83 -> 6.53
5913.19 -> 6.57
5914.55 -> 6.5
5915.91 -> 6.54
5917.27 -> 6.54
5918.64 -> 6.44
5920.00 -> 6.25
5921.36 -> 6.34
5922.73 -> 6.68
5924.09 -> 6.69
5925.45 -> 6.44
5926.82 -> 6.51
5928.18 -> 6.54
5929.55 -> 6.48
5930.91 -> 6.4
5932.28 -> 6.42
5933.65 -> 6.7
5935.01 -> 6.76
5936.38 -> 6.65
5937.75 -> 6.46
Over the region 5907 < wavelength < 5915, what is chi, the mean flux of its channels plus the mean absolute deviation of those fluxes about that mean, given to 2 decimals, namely 6.60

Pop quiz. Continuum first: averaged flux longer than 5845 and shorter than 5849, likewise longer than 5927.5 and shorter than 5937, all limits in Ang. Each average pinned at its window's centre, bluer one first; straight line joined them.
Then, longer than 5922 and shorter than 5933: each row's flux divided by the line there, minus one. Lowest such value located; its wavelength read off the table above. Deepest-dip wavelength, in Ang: 5930.91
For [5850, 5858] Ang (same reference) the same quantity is 5857.63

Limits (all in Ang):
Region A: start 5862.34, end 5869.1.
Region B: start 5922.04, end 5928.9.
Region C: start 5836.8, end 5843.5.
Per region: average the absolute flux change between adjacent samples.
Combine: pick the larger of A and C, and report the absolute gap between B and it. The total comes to 0.04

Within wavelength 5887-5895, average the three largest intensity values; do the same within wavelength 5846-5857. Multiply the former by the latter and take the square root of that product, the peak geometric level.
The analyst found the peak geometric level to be 6.09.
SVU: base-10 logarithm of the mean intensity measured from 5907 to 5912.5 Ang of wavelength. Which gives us 0.814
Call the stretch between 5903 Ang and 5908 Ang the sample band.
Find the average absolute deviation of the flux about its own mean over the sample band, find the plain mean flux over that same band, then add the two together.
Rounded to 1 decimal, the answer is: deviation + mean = 6.7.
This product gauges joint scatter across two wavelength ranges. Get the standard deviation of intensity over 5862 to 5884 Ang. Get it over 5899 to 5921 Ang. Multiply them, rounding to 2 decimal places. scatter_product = 0.07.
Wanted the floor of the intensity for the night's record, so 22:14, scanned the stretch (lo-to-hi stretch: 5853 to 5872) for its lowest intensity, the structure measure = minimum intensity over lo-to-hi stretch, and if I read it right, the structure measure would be 6.28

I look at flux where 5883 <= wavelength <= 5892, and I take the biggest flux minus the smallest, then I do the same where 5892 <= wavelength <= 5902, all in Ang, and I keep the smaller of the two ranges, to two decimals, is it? 0.85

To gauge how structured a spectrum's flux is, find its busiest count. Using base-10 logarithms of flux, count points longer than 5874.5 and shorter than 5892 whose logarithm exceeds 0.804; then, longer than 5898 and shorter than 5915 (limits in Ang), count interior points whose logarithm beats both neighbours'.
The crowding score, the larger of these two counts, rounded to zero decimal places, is 5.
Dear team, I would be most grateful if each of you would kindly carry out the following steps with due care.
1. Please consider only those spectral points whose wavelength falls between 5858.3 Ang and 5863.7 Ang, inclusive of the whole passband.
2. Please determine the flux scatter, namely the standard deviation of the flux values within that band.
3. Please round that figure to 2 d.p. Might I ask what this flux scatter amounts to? 0.02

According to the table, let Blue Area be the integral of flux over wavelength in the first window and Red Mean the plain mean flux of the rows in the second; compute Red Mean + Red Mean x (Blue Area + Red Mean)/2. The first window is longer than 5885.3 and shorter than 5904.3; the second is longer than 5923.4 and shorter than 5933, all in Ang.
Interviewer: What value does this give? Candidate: 361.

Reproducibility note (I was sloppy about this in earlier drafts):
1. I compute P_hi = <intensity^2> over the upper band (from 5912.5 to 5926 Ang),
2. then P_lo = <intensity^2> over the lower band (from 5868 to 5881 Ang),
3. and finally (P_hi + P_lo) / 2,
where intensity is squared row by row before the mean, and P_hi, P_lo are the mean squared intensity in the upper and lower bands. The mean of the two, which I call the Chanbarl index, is 42.8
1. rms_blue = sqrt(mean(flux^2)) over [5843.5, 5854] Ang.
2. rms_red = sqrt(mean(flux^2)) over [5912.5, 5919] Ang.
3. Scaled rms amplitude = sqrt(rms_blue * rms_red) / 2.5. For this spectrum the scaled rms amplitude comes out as 2.65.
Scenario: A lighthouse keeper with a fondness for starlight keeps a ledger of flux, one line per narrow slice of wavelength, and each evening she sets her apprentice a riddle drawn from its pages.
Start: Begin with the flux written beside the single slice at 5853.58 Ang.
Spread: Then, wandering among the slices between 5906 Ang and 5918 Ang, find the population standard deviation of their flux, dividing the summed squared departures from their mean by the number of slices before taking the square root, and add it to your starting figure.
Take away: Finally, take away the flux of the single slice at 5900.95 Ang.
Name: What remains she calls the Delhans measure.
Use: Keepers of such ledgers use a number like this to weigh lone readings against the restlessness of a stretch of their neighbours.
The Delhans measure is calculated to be 1.1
